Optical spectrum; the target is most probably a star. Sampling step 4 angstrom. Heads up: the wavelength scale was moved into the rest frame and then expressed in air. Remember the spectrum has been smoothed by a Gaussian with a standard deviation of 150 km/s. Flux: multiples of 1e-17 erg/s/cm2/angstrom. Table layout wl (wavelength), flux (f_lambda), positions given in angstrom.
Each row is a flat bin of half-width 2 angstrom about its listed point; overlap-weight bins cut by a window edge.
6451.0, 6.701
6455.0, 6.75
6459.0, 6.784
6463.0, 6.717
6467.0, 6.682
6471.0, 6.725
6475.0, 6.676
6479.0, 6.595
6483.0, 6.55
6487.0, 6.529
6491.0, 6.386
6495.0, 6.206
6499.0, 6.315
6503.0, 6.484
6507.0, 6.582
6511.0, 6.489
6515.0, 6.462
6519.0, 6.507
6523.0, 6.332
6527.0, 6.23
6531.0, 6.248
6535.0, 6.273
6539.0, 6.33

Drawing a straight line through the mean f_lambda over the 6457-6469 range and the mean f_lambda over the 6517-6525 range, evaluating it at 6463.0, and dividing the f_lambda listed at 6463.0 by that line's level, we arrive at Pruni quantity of 1.00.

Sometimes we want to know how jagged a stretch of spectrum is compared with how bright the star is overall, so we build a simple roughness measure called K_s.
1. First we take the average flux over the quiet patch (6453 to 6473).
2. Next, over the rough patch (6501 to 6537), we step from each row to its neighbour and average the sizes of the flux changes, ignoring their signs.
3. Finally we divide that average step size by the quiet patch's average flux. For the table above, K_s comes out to 0.0108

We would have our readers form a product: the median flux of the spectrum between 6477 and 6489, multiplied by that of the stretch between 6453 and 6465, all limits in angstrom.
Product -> 44.2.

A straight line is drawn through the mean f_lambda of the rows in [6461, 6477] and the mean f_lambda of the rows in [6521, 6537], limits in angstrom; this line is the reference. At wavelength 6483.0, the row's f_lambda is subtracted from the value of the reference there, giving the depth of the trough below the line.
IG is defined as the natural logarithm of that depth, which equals -3.0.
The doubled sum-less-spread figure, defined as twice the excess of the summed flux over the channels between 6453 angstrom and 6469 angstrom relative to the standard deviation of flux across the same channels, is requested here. 53.8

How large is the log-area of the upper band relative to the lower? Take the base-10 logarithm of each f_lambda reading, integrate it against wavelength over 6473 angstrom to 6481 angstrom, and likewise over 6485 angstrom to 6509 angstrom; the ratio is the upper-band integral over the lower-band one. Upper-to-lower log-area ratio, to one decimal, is 2.9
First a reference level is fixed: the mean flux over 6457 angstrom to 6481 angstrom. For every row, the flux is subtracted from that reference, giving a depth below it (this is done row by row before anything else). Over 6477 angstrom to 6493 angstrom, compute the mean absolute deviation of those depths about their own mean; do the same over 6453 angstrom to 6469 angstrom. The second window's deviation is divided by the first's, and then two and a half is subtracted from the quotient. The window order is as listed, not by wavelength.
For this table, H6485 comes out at -2.0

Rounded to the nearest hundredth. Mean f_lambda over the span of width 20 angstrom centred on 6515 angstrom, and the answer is 6.47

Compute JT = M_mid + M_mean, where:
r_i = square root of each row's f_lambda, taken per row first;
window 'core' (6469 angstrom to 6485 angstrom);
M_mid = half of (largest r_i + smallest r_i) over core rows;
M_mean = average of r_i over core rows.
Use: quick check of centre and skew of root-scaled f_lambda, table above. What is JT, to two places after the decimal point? 5.15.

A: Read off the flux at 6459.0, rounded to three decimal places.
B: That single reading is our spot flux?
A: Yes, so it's 6.784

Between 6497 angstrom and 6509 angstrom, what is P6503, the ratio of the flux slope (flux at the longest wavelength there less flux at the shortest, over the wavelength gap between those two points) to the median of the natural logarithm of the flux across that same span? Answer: 0.018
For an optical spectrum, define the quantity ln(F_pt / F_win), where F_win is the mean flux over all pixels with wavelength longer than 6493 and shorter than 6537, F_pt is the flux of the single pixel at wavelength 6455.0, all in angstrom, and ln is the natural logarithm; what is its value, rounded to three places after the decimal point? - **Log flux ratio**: 0.057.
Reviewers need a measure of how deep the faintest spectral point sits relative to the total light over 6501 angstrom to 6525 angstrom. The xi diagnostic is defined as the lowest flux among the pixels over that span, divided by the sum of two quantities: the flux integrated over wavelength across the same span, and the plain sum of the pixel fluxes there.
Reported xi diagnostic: 0.0326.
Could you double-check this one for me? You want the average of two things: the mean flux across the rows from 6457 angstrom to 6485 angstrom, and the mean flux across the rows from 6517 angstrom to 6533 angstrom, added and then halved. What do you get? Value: 6.502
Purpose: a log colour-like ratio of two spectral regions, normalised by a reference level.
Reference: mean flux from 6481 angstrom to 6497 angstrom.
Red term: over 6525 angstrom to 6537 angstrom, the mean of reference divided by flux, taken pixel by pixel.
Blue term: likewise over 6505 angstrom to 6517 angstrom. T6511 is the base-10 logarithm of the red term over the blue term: 0.0177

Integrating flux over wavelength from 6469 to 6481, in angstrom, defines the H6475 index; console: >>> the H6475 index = 80.0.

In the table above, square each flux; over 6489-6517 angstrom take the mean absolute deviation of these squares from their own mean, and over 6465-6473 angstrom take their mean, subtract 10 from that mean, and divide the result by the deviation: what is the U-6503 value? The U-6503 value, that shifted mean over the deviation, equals 27.6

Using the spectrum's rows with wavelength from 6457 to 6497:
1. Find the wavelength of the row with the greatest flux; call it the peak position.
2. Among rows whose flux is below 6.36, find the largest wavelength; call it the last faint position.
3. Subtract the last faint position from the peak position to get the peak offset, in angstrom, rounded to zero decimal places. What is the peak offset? -36 angstrom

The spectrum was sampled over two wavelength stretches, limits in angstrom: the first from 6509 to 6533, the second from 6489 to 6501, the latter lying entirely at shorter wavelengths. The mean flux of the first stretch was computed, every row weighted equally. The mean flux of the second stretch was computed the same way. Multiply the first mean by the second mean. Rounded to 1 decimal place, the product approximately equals 40.2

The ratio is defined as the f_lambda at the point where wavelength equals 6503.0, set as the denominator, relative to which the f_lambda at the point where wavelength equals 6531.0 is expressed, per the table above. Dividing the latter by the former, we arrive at 0.964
